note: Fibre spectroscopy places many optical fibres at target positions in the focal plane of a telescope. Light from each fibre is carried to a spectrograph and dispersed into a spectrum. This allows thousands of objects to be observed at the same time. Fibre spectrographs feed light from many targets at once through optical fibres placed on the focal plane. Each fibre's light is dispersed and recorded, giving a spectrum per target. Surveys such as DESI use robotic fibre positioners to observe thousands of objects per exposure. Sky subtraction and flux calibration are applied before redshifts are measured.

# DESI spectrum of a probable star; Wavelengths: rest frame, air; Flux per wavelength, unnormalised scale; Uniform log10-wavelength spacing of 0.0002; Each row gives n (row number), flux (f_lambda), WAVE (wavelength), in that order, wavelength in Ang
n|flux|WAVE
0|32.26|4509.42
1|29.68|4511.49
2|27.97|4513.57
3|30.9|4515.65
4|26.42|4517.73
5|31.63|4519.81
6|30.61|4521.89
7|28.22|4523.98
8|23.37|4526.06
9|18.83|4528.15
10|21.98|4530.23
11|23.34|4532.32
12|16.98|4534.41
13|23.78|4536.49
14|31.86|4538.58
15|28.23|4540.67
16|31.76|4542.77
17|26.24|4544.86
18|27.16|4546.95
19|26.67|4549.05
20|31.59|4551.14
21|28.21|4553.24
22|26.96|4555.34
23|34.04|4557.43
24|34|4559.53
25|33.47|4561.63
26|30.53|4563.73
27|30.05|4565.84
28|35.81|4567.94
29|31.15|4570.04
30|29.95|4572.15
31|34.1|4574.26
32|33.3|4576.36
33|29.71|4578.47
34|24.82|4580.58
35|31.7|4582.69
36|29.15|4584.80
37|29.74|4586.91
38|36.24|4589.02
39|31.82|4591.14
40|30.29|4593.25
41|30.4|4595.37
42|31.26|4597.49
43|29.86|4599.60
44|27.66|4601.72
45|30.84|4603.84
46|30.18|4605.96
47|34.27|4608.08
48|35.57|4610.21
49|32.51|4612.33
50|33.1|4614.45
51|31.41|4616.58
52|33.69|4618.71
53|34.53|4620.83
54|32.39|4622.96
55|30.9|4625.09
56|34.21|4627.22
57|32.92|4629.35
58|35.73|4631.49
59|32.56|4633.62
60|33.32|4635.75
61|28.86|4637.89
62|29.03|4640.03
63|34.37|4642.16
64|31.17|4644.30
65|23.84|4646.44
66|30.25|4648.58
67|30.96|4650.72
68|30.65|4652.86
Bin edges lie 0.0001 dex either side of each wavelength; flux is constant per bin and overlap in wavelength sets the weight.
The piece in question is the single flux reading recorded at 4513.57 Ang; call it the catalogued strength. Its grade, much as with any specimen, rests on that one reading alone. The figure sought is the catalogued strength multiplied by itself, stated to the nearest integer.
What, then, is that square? 782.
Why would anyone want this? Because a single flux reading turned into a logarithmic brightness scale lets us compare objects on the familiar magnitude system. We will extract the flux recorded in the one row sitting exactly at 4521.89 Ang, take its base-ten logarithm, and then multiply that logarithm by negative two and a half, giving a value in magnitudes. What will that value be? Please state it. -3.71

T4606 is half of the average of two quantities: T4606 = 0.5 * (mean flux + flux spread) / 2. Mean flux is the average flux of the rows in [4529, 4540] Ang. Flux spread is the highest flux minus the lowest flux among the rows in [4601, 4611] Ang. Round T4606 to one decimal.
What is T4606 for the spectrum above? 7.9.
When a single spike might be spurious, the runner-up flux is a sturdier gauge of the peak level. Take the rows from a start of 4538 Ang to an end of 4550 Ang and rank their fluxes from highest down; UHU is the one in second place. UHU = 31.76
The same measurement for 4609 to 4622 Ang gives 34.53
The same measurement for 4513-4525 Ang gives 30.9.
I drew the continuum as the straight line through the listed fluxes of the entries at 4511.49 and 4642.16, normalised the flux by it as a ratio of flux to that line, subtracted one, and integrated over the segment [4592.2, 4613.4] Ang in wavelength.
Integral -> -1.1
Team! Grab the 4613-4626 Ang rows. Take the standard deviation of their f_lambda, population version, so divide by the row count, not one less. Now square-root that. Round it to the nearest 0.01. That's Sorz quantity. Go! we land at 1.12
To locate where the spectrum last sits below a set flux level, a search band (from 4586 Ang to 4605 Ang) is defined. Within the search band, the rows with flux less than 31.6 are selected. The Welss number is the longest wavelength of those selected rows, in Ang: 4603.84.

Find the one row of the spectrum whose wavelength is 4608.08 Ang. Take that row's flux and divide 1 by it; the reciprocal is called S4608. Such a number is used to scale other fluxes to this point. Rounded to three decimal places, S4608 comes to 0.029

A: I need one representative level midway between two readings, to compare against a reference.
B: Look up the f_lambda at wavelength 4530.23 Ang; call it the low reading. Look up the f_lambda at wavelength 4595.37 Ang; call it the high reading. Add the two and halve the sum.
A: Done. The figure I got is 26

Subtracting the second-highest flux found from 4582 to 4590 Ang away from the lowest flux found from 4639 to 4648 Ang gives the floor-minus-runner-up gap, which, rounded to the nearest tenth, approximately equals -7.9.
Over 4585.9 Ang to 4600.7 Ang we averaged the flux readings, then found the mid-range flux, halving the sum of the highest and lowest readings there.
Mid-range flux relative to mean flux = 1.05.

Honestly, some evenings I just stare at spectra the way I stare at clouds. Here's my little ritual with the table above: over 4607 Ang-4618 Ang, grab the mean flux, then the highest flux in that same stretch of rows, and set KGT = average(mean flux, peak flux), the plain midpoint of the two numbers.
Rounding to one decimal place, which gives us 34.5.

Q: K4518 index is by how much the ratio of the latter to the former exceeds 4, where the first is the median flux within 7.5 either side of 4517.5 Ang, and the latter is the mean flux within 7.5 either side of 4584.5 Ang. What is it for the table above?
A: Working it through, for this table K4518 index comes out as -2.97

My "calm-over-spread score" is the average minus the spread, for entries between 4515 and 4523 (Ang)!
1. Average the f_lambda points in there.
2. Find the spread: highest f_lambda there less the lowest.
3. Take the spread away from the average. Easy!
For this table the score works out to 25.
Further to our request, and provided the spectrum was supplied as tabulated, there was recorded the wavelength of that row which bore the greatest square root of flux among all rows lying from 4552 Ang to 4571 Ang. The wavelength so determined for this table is 4567.94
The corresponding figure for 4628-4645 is 4631.49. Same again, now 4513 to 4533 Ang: 4519.81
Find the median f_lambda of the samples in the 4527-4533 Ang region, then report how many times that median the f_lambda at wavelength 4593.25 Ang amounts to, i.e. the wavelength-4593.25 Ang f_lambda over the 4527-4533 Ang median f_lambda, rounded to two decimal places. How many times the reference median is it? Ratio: 1.38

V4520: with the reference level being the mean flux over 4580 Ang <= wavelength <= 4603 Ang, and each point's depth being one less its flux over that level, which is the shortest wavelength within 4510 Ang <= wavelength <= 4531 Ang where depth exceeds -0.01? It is 4511.49 Ang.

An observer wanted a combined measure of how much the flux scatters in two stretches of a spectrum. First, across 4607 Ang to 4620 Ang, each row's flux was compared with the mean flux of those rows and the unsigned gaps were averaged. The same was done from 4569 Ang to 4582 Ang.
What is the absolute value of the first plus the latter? 3.4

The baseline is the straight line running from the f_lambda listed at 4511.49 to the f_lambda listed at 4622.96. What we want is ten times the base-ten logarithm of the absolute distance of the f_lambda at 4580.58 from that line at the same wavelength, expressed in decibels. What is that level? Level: 8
